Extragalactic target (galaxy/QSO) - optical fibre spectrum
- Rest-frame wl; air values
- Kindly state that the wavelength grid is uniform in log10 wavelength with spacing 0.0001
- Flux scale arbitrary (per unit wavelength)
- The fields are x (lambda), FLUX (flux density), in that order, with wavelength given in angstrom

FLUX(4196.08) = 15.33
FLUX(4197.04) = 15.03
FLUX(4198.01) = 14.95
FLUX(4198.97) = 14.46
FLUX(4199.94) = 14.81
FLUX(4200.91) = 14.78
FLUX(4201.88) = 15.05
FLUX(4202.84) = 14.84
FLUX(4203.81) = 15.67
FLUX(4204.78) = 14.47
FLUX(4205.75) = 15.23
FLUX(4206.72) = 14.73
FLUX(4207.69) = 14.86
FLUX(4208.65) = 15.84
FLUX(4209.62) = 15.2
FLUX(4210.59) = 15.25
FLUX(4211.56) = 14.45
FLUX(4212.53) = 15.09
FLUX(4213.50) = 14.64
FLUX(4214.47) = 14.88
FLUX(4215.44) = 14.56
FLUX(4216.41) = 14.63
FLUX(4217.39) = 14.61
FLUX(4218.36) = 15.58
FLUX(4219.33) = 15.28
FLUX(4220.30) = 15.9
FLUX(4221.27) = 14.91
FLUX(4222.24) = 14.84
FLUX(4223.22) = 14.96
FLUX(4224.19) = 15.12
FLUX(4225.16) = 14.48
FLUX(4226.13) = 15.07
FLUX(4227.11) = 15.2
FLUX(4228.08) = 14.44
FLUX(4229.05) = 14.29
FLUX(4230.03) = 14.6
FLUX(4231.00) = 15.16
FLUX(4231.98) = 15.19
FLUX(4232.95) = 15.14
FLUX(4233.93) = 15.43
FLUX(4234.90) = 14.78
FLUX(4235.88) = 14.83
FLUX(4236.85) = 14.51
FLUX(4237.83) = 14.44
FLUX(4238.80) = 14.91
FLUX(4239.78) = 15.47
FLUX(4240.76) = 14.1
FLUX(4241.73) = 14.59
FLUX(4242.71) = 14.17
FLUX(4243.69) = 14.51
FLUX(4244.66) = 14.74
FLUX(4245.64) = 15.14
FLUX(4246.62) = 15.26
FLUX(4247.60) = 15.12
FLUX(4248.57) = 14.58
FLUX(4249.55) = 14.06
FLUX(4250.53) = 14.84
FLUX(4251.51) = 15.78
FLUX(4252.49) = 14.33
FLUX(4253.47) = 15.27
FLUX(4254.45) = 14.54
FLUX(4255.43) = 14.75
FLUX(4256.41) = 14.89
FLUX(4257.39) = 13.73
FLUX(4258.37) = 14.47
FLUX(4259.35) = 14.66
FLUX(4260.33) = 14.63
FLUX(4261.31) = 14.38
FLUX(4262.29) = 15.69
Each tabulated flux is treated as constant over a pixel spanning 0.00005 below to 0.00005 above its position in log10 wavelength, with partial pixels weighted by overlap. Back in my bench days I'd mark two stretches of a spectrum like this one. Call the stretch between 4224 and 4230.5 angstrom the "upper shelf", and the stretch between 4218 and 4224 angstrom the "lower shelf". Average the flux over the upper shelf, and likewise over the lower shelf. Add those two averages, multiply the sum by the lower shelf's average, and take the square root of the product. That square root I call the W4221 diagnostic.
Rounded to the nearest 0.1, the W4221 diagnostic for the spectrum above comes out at 21.4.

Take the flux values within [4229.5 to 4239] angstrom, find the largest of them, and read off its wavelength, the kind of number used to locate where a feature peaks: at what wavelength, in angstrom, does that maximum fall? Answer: 4233.93 angstrom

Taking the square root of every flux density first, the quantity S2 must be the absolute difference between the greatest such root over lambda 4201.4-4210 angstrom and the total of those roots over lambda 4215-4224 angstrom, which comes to 30.9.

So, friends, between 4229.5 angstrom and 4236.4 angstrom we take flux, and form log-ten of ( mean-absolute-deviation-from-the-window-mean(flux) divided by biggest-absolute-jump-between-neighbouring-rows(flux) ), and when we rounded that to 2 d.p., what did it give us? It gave -0.43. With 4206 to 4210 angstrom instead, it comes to -0.43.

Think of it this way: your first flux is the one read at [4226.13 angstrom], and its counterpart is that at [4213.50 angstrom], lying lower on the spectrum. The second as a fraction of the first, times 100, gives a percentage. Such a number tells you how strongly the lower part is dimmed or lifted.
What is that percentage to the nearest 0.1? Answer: 97.1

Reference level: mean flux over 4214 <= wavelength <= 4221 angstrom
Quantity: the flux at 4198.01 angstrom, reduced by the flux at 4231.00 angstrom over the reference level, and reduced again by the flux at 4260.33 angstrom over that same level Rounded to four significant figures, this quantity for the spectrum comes 12.97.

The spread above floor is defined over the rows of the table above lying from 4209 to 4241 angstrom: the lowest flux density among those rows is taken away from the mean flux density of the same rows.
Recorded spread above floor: 0.81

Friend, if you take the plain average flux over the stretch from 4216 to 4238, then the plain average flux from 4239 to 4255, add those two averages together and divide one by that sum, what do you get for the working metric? 0.0337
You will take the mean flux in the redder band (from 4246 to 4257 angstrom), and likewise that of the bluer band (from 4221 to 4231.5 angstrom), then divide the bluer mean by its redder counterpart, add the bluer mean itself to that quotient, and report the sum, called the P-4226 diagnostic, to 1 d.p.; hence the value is 15.8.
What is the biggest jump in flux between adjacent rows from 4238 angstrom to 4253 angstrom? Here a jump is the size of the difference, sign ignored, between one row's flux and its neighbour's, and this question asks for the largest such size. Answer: 1.45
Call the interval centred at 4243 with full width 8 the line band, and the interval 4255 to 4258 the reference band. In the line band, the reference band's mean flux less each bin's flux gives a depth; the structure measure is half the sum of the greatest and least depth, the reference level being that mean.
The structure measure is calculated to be -0.3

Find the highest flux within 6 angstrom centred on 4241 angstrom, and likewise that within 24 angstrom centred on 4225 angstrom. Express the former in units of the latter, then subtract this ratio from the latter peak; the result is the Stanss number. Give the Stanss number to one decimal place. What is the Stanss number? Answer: 14.9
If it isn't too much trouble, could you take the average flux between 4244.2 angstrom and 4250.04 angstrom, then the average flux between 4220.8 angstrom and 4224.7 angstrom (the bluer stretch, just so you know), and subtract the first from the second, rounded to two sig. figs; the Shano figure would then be 0.14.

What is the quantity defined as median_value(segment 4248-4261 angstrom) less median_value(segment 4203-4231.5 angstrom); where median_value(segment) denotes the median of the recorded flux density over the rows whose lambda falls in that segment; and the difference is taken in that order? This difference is -0.28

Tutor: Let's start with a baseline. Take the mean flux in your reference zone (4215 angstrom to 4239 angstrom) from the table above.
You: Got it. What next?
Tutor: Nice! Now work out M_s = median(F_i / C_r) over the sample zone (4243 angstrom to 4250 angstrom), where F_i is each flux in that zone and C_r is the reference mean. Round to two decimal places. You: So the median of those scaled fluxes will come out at 0.99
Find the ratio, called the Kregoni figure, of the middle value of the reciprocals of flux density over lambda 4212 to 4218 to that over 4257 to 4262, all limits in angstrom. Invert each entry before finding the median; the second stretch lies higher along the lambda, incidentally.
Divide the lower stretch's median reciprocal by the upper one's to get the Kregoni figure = 0.99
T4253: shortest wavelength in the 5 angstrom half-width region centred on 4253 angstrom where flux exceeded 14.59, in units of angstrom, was 4250.53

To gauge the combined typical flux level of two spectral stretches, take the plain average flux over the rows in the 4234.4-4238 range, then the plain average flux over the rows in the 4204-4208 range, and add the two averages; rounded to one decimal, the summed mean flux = 29.5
